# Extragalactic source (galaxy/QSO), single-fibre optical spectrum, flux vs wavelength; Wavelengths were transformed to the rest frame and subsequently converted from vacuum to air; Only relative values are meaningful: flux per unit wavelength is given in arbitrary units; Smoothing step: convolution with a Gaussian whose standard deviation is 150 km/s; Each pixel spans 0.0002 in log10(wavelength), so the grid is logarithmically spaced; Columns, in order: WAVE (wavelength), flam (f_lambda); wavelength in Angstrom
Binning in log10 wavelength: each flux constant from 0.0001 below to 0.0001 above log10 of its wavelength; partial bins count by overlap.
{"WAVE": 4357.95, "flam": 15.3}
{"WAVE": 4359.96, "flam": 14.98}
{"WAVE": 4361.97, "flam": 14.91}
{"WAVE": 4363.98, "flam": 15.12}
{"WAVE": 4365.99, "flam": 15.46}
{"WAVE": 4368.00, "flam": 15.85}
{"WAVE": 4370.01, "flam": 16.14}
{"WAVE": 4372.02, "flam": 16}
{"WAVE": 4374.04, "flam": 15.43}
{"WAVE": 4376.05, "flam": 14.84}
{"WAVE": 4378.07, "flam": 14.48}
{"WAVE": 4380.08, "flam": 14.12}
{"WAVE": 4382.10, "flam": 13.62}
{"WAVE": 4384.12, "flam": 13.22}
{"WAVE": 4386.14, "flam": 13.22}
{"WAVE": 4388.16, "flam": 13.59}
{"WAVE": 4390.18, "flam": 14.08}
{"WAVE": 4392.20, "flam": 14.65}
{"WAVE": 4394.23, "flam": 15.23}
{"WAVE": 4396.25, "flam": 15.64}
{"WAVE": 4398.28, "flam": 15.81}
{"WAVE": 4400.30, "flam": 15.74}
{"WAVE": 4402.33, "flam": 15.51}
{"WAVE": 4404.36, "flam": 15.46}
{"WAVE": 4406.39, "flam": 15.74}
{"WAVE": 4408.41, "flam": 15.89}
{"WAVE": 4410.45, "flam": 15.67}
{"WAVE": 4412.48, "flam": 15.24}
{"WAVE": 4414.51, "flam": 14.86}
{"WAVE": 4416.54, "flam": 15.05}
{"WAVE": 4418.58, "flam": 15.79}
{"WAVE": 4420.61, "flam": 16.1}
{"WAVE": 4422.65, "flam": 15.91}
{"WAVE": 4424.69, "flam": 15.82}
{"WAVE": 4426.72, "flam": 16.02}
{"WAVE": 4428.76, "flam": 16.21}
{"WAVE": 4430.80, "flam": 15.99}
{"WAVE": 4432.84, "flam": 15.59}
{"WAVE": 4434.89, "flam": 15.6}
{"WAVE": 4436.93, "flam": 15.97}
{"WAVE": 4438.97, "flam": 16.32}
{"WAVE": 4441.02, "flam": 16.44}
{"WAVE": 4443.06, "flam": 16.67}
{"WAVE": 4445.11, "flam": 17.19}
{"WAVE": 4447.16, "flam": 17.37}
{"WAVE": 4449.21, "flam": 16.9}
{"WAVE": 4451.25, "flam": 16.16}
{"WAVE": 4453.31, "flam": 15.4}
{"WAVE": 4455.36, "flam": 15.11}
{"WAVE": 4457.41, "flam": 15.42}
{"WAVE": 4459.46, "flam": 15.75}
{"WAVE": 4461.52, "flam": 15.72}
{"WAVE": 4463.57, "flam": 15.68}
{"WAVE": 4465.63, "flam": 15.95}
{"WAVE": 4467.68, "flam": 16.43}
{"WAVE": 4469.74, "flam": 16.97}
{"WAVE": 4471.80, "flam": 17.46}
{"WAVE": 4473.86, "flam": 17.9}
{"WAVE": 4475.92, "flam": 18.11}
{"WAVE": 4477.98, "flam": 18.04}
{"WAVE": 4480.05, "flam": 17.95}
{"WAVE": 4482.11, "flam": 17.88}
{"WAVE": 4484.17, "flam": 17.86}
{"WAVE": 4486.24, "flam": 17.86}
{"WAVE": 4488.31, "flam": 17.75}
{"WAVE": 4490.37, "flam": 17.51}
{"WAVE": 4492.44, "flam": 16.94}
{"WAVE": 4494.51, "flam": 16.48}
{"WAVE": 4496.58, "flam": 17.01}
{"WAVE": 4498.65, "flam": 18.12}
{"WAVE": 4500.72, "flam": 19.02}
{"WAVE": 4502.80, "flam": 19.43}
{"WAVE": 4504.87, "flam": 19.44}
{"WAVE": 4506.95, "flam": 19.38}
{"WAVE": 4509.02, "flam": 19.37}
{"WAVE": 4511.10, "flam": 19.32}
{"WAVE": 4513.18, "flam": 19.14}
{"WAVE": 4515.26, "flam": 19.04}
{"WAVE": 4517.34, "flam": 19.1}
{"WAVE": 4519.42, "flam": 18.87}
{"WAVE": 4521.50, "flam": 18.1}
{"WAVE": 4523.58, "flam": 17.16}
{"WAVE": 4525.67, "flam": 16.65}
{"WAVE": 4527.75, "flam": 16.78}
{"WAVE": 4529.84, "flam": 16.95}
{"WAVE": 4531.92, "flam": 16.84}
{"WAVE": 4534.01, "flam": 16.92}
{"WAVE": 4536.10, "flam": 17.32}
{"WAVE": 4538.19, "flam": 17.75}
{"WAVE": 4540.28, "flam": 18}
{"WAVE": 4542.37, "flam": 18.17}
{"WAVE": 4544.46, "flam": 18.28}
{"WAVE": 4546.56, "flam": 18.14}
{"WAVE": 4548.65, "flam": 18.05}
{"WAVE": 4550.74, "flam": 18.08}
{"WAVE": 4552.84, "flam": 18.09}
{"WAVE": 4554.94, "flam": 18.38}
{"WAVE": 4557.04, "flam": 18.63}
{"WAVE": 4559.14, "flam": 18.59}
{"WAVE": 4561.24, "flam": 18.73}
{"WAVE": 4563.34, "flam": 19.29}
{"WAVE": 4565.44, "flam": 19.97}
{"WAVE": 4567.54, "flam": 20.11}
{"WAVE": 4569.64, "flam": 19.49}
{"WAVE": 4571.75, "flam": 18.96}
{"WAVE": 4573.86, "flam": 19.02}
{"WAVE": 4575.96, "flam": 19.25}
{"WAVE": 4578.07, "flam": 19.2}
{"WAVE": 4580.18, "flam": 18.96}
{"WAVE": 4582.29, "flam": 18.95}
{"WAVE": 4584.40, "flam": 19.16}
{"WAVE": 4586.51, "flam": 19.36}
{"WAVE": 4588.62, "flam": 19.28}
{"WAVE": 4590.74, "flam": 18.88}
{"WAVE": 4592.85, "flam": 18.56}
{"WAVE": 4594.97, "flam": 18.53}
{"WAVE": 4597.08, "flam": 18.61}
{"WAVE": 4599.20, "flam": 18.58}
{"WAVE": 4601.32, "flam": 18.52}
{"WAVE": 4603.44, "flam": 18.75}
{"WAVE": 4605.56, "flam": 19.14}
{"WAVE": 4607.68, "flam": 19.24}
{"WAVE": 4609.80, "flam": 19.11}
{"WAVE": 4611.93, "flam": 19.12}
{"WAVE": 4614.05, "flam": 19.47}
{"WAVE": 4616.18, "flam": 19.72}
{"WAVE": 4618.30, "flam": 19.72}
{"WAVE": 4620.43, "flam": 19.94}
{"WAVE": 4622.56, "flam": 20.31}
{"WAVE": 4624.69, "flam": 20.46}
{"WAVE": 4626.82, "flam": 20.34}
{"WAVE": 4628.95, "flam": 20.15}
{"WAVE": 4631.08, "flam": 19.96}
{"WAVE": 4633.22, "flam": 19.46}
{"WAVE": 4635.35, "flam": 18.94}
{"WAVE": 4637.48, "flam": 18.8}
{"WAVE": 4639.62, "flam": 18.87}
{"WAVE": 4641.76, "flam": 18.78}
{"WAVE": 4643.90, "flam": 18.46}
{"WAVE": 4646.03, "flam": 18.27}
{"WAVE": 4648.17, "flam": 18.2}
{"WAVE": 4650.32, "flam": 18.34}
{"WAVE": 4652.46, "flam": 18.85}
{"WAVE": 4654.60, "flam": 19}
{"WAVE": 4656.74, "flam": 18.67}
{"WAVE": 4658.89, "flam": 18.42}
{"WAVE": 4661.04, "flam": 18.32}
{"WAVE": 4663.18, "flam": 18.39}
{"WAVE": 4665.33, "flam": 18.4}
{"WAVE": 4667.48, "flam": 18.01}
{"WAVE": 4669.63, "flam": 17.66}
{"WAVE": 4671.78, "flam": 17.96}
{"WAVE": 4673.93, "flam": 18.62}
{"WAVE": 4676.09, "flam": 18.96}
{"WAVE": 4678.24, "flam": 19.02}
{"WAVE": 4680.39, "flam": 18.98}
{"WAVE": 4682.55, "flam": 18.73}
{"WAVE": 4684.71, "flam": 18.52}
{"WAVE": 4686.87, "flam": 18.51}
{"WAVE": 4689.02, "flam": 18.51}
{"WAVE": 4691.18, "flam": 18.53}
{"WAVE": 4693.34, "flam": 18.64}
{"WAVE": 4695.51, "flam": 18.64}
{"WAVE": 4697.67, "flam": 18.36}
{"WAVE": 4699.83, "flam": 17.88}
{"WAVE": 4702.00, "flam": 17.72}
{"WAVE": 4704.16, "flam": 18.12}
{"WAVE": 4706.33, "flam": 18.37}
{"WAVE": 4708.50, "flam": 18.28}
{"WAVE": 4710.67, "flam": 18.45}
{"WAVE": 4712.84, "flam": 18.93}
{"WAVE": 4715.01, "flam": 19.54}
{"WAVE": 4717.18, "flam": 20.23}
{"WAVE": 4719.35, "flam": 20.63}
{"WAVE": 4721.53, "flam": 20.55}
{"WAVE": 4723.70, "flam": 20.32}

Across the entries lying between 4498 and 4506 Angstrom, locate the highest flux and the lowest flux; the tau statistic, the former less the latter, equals 1.3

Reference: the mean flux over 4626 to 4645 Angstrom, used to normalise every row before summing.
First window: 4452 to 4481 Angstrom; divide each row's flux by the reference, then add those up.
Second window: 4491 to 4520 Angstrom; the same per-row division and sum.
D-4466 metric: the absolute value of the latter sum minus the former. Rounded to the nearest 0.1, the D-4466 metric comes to 1.5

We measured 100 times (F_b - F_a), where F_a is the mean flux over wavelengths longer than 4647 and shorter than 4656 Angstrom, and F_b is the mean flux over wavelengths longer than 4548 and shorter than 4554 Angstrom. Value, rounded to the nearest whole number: -52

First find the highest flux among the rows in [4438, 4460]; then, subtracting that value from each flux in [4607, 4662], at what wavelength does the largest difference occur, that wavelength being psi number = 4624.69 Angstrom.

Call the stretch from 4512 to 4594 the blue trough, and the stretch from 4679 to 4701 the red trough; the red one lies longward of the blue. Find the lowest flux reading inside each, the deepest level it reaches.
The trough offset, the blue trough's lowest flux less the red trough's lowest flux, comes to -1.2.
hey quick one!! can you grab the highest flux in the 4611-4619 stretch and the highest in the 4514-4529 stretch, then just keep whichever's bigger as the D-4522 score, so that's 19.7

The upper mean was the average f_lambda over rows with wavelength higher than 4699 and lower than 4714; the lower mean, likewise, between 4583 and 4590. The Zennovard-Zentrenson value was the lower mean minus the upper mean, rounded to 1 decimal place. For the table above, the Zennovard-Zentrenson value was 1.0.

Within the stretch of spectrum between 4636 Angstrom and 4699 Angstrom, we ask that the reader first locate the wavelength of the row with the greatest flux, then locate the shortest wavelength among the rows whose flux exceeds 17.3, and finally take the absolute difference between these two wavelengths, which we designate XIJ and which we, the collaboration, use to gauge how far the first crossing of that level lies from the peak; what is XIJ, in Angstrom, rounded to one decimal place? 40.8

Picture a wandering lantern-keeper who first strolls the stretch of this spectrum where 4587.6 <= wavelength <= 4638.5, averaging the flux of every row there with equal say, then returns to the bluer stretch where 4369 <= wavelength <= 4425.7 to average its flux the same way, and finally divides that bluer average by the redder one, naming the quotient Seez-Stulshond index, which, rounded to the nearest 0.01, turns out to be 0.78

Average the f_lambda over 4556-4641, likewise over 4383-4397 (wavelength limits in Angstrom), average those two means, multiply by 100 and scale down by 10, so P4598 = 167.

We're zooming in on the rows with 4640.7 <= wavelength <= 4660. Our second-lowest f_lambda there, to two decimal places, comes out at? 18.27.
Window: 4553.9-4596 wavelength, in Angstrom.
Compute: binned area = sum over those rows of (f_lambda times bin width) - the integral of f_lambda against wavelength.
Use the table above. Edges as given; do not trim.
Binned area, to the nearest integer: 803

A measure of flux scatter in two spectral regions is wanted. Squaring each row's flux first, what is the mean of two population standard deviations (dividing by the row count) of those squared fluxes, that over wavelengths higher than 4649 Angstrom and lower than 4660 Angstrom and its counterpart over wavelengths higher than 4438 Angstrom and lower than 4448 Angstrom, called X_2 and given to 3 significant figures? 11.6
